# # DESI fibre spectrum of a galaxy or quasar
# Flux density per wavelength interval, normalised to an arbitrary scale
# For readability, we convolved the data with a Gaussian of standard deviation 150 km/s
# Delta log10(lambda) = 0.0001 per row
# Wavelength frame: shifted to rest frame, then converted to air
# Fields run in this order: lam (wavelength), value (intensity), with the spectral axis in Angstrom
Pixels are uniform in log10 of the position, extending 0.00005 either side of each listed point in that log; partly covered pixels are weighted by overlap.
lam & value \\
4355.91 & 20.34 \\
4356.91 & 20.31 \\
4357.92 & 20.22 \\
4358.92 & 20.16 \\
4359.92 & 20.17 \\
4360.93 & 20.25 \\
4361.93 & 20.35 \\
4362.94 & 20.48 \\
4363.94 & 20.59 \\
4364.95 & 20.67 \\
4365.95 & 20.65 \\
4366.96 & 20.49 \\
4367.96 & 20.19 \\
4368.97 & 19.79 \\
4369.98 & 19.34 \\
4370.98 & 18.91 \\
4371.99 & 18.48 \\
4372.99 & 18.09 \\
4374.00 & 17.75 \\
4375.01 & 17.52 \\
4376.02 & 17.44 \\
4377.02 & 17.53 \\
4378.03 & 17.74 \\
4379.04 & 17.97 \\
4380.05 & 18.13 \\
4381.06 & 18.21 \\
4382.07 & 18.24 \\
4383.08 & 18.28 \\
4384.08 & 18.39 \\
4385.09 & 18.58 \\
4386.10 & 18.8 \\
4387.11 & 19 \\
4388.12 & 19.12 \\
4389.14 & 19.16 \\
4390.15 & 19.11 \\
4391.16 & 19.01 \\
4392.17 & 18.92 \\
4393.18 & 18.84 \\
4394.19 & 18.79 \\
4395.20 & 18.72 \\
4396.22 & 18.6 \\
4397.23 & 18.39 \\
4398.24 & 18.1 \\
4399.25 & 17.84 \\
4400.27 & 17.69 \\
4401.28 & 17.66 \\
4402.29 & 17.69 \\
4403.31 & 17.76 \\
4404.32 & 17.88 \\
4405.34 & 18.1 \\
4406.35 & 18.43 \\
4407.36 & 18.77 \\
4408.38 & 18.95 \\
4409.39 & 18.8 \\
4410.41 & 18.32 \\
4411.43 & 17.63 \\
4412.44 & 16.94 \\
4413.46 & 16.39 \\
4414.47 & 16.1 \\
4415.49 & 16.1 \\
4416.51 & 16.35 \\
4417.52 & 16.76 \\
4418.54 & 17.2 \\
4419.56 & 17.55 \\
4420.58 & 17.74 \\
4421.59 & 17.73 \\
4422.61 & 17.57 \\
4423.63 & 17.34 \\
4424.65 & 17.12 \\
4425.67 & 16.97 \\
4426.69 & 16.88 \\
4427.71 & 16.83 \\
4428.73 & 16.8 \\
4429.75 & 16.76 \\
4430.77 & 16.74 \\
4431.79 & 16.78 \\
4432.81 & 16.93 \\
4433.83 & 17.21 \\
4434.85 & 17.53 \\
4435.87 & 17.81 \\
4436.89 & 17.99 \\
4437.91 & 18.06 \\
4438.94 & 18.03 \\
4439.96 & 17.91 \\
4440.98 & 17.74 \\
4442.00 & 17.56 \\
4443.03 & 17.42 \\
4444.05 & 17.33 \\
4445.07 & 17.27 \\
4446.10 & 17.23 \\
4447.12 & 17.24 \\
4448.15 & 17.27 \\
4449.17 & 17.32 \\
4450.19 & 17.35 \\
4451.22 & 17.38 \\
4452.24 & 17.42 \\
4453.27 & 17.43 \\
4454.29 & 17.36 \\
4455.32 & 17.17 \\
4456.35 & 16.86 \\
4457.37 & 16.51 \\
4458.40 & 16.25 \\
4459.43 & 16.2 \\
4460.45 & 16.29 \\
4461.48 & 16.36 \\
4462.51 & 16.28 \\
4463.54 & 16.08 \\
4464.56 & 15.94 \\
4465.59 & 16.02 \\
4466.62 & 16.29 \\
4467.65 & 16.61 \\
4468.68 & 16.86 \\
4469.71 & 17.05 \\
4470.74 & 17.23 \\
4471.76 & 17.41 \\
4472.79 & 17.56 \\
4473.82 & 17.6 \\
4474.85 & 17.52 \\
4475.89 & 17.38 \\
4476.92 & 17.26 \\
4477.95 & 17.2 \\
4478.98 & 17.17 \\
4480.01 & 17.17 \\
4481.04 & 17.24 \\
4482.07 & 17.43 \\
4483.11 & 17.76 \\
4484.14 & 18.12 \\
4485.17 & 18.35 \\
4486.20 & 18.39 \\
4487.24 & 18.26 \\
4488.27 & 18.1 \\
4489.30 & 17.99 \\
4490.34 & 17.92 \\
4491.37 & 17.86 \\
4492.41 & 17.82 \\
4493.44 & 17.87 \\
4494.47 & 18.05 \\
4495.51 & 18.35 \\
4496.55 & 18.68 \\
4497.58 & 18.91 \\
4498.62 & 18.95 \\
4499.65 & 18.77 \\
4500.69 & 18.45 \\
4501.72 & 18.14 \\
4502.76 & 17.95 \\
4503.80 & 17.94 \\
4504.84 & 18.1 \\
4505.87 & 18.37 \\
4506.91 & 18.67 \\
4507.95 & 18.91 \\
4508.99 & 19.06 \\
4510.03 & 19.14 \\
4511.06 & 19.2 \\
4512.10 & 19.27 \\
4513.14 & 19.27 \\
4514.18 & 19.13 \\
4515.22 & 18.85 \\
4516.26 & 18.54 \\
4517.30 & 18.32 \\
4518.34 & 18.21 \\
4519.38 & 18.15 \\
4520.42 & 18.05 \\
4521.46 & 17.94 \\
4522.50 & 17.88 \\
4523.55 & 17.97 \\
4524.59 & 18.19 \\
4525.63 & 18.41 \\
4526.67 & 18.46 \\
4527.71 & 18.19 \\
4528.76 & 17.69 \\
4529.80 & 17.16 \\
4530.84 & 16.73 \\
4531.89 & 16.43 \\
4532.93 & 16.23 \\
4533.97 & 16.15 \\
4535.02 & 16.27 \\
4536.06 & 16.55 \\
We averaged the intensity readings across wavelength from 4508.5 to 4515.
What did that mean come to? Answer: 19.2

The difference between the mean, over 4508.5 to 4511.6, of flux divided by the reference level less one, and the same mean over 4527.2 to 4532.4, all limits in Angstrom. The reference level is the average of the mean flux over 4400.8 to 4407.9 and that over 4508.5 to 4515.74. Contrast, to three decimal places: 0.102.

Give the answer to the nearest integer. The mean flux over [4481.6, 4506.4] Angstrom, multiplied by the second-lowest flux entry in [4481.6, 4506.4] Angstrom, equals 323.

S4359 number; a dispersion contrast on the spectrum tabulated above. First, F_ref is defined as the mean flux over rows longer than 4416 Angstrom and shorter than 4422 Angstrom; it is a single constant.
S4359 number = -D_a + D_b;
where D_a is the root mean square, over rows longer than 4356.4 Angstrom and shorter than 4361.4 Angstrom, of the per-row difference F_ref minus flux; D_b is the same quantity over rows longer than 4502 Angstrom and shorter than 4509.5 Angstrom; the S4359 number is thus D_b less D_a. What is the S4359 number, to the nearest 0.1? -1.7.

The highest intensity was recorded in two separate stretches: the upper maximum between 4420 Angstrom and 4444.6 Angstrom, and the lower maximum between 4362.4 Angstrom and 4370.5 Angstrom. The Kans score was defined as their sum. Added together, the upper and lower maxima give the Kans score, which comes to 38.7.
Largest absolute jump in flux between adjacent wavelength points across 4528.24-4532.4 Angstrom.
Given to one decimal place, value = 0.5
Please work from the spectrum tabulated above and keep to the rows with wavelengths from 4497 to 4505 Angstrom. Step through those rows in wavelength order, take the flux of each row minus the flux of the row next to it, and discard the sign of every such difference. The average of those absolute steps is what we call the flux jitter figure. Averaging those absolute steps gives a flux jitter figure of 0.17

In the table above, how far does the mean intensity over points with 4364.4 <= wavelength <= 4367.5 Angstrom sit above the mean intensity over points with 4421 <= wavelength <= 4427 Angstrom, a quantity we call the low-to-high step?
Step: 3.3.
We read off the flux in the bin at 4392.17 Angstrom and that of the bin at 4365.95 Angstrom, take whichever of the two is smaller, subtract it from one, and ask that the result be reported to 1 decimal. -17.9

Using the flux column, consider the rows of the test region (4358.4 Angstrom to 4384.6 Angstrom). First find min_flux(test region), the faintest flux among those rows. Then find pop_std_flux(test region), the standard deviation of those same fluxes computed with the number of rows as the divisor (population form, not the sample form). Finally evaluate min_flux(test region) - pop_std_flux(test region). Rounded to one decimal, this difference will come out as 16.3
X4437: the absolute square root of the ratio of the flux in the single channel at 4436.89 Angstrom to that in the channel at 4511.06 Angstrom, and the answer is 0.97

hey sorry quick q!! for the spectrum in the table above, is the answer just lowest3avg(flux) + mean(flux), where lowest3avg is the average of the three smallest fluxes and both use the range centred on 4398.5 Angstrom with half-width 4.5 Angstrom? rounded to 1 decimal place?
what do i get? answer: 35.8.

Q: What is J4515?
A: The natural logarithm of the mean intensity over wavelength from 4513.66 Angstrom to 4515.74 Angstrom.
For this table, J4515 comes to 2.94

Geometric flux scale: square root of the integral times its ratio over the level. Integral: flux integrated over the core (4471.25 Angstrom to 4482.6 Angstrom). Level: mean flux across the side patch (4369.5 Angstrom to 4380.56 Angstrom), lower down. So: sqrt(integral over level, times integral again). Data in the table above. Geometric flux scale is 46.3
